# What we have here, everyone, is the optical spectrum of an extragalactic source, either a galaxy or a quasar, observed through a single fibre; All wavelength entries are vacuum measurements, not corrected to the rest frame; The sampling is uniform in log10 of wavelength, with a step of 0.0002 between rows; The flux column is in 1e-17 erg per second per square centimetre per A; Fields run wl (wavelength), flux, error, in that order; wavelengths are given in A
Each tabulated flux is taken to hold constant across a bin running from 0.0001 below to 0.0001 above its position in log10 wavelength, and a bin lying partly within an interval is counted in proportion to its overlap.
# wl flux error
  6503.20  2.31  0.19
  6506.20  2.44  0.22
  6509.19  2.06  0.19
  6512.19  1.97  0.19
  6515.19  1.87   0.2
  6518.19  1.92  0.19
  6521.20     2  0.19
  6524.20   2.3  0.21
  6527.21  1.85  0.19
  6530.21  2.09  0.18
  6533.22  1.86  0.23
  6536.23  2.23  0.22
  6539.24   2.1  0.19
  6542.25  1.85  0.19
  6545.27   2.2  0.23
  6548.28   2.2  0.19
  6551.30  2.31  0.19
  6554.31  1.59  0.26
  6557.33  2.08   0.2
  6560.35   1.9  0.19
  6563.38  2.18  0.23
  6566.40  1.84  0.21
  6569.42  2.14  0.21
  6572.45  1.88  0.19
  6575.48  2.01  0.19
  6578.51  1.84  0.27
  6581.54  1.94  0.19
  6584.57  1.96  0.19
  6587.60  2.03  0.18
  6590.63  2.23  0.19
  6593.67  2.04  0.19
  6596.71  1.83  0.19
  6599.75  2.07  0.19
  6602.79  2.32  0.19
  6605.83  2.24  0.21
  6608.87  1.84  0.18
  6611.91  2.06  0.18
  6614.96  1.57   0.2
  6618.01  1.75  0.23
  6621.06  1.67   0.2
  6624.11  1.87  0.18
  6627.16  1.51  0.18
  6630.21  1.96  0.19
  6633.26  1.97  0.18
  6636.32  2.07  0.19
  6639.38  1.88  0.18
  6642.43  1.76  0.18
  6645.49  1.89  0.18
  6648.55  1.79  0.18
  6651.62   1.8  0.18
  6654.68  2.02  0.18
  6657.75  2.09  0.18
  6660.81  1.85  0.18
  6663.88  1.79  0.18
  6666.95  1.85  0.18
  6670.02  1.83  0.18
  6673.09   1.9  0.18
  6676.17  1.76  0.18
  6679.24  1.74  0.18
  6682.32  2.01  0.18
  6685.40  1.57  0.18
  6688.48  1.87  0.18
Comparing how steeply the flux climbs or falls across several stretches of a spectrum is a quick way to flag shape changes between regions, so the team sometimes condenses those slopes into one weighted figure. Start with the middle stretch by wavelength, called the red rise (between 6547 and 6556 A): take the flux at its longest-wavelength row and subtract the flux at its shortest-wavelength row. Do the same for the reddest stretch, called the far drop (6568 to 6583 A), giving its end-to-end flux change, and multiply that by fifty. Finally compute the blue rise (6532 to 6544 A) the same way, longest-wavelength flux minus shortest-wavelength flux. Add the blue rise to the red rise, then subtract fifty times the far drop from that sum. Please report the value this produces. 9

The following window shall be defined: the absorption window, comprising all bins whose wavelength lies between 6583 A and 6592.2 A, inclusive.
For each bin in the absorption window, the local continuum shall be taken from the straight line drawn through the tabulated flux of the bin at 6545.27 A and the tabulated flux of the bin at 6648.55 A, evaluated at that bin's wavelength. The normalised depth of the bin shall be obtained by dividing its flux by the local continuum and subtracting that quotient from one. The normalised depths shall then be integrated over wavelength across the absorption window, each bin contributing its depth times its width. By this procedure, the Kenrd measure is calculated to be -0.2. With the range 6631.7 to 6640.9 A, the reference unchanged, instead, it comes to -0.7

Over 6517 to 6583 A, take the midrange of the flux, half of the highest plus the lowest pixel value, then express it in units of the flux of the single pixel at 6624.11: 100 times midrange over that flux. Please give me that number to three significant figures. 104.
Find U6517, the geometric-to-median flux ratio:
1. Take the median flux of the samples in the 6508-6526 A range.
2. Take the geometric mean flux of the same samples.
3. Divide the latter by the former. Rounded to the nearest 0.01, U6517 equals 1.02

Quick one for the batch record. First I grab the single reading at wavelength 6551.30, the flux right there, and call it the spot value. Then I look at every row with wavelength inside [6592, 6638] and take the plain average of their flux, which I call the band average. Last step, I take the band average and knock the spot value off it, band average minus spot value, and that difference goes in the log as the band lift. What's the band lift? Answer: -0.39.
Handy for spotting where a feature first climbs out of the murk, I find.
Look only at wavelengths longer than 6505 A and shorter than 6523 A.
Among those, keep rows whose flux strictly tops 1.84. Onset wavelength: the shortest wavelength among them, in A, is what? 6506.20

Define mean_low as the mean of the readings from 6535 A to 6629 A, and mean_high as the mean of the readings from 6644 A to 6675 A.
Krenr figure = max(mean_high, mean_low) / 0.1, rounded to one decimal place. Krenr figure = 19.8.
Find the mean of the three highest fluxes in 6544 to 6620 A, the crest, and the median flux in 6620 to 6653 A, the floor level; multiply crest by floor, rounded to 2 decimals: 4.28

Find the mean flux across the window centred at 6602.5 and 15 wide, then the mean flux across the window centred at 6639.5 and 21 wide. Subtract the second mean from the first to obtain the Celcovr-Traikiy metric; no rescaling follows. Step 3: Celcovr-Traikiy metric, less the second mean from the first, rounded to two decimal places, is 0.16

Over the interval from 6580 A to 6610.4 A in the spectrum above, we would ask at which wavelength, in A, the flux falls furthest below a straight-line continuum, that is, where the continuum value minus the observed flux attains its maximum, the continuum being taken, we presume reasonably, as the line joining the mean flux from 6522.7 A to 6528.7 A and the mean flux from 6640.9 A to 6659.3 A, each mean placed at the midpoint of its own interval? 6596.71 A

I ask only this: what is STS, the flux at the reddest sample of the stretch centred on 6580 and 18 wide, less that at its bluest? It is 0.15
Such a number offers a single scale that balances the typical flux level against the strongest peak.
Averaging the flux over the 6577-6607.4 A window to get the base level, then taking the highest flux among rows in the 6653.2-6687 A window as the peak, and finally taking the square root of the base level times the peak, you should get 2.07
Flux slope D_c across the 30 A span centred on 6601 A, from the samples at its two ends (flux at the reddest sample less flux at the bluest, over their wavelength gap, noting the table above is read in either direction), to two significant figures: -0.017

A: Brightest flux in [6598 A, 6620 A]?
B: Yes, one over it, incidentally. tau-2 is 0.43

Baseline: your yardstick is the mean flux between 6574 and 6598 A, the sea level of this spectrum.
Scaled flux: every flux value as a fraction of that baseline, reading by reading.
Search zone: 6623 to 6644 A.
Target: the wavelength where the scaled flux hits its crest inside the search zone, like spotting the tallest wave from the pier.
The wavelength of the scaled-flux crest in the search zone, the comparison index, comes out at 6636.32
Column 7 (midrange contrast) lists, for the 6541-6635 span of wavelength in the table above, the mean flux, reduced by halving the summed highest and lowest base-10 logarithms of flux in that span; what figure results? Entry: 1.69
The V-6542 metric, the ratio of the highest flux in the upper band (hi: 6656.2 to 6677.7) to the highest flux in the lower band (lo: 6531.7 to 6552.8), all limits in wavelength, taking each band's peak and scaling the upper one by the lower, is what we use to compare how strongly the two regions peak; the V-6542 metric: 0.90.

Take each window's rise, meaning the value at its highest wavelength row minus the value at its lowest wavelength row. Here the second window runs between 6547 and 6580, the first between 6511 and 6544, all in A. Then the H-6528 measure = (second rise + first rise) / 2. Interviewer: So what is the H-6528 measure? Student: -0.24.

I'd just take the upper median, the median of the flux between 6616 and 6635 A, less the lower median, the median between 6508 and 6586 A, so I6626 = -0.175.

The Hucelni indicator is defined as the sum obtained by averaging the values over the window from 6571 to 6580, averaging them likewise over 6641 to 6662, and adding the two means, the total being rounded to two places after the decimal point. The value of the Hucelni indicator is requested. 3.80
